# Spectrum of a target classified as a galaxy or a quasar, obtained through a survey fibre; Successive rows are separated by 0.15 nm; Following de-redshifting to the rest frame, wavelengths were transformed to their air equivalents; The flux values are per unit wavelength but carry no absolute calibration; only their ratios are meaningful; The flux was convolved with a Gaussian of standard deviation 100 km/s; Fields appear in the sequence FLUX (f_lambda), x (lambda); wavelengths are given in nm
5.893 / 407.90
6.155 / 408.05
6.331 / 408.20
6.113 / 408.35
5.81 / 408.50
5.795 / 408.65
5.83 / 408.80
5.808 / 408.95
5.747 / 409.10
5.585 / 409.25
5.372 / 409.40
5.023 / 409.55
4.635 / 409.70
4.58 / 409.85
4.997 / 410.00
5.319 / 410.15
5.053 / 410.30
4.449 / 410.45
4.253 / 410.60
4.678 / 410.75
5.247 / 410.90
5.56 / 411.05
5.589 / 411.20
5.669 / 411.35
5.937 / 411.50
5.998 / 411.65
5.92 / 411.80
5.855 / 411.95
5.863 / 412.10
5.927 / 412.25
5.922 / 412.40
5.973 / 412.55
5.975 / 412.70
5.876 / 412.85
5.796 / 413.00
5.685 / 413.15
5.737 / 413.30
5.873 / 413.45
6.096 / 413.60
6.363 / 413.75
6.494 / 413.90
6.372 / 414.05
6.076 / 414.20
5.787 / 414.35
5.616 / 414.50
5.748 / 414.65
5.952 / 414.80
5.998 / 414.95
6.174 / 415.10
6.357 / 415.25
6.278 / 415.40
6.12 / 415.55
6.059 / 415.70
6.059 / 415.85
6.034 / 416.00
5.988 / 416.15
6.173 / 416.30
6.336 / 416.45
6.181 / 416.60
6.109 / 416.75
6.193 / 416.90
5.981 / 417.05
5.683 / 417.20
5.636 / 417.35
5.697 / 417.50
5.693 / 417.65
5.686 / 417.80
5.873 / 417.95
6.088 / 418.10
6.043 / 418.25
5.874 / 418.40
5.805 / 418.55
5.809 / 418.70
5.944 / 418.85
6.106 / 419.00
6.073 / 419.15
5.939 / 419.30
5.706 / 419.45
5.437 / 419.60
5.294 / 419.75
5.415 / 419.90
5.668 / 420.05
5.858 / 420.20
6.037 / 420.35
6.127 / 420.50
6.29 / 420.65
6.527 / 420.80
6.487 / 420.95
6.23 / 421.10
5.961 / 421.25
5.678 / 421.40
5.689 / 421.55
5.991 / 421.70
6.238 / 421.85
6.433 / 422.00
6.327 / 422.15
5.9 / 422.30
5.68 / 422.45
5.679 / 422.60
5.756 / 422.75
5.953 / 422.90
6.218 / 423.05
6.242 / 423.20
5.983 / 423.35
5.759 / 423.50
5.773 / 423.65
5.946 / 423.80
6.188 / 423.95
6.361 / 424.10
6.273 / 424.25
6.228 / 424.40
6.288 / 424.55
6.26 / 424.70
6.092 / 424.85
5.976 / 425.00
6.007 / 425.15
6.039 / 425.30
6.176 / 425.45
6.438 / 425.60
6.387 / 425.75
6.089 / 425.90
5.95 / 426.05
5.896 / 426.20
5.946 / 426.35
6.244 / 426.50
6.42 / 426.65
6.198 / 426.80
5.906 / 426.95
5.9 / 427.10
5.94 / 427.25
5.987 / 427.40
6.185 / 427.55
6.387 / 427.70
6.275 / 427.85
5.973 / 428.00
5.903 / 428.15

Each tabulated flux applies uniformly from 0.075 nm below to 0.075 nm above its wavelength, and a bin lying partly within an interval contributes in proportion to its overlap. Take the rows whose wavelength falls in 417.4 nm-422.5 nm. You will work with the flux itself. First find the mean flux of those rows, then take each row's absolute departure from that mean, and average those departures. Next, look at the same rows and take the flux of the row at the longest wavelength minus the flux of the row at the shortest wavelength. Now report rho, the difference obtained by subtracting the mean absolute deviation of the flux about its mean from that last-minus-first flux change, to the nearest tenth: -0.3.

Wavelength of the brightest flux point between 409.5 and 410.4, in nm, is 410.15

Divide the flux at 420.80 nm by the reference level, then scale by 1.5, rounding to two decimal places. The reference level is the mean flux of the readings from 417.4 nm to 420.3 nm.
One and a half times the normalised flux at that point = 1.69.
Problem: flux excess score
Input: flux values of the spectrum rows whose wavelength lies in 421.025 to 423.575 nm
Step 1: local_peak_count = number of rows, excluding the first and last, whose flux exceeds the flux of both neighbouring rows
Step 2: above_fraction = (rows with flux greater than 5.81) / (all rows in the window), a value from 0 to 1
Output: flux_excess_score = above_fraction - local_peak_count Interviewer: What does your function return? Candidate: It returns -1.35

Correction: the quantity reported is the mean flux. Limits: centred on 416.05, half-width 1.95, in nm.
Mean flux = 5.98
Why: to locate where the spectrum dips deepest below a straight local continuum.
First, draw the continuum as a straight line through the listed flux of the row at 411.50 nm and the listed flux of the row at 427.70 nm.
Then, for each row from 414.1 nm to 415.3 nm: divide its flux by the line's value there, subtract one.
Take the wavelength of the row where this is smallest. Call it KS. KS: 414.50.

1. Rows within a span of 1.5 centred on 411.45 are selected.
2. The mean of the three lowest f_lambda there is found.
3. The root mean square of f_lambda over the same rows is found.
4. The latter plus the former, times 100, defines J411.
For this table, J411 1081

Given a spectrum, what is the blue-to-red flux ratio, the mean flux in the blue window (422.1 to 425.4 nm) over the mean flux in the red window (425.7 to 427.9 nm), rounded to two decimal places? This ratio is 0.99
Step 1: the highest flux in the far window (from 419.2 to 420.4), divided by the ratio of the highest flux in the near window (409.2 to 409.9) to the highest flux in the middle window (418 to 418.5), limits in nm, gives 6.6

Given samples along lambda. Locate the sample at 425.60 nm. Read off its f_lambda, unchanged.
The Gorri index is 6.438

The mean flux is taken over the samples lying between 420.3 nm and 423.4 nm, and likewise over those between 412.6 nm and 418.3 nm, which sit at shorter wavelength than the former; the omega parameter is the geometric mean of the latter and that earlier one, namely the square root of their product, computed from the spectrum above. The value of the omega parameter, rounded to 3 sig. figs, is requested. 6.03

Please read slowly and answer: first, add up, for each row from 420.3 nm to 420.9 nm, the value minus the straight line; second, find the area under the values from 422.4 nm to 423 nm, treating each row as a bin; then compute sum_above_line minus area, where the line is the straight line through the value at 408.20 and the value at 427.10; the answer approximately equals -2.7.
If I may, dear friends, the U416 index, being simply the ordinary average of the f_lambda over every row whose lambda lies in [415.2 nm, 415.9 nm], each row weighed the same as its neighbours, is 6.2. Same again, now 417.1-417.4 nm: 5.7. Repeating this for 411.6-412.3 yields 5.9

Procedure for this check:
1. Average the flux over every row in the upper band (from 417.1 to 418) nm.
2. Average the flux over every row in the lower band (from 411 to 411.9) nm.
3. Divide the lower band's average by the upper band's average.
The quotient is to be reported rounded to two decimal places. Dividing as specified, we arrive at 1.01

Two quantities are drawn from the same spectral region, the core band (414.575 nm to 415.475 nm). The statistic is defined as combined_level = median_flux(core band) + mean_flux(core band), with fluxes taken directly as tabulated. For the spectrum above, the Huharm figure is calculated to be 12.2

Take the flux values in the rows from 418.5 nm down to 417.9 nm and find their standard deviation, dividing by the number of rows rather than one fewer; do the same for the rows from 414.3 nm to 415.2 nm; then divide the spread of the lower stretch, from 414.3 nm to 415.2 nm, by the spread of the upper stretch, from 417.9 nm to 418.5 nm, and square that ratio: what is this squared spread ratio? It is 3.5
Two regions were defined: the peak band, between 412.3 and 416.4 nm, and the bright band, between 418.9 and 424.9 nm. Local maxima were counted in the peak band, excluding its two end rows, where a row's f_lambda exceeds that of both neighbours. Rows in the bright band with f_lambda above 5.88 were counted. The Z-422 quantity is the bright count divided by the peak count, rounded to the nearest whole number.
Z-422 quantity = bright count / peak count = 9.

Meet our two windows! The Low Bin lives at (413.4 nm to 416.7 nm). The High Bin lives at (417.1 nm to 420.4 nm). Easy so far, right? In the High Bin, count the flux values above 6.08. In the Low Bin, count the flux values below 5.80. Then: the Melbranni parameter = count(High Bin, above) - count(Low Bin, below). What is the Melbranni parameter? -1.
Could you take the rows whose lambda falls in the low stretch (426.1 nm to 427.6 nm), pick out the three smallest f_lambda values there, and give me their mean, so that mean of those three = 5.90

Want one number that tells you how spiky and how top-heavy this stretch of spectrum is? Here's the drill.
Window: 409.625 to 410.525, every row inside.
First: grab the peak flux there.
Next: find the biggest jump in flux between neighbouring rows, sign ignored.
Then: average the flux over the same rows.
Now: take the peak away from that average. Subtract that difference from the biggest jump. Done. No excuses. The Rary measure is 1.08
